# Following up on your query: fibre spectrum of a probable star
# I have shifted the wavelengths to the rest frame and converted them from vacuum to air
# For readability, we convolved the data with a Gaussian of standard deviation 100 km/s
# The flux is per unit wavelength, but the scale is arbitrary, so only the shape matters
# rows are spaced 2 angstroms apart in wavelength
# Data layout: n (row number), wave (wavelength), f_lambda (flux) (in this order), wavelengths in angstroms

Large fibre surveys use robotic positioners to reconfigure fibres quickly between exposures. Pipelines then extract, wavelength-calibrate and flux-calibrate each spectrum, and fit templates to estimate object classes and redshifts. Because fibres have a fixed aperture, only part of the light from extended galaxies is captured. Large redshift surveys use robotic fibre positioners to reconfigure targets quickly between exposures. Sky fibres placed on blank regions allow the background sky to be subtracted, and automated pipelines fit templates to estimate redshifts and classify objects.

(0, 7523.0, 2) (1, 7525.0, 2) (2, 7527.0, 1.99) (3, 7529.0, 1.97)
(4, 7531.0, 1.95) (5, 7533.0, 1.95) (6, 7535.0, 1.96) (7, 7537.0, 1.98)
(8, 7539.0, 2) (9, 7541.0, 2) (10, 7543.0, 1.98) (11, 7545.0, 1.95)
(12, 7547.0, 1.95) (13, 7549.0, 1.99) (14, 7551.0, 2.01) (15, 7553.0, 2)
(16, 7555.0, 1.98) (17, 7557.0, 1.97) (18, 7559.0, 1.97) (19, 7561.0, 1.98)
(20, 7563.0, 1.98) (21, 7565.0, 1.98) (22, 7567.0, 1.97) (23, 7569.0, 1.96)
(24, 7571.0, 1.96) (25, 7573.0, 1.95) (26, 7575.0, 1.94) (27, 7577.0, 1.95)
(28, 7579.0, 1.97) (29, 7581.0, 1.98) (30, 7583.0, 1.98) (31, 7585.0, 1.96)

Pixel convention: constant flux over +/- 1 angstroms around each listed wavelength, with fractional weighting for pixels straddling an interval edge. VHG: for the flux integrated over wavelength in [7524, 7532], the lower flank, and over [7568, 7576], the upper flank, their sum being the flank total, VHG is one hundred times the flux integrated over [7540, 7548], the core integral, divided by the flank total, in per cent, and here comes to 50.1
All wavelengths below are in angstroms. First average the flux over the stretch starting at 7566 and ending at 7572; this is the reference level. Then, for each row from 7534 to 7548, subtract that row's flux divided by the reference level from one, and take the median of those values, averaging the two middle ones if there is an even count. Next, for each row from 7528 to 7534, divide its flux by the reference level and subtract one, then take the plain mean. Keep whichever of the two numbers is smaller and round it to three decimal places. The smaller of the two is -0.008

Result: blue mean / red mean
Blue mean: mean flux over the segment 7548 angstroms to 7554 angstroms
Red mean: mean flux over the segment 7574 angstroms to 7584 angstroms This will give 1.02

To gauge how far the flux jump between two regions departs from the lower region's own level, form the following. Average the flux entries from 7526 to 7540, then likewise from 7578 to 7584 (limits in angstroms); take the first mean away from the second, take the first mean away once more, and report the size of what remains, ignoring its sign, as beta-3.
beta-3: 1.97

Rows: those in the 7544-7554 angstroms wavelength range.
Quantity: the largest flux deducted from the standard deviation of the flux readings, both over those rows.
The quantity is -1.98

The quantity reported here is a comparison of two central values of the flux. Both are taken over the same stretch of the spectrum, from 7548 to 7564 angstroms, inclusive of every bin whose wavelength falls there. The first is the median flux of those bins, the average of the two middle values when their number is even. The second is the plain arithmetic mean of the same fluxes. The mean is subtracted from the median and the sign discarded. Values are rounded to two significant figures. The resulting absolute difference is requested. 0.0050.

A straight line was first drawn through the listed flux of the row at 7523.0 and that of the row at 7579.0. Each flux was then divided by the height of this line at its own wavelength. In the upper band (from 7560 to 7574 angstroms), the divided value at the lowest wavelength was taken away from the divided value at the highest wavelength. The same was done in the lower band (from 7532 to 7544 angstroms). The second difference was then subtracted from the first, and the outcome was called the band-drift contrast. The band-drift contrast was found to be -0.030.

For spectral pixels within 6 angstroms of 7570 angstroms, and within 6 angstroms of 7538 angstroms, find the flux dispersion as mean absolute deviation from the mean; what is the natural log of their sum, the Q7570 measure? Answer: -3.67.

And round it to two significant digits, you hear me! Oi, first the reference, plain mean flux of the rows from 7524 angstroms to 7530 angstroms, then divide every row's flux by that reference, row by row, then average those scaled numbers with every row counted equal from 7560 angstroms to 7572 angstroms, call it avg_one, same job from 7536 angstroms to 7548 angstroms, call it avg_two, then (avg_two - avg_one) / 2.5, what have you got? 0.0010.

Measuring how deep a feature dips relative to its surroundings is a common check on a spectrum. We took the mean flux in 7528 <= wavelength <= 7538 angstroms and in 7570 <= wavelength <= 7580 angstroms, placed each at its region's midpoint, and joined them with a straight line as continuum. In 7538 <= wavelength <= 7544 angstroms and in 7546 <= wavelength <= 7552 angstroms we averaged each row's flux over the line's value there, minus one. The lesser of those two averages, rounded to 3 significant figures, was 0.0124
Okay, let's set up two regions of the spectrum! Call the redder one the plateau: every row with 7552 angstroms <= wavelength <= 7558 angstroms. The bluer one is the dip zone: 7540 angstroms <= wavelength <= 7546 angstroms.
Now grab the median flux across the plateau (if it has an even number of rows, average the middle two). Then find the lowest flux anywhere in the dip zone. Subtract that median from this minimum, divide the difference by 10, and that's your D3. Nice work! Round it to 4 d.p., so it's -0.0030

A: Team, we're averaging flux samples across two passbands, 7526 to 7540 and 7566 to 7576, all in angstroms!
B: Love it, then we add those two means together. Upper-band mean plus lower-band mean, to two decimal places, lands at 3.93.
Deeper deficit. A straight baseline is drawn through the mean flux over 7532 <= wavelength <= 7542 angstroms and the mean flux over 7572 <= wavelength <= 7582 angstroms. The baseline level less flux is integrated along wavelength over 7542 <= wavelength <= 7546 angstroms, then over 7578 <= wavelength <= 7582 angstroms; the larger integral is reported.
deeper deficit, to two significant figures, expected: 0.038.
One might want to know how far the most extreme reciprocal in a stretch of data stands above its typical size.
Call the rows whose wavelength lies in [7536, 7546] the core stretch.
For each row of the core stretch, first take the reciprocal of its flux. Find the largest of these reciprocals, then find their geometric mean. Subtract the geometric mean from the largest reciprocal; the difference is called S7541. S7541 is 0.0083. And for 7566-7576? 0.0042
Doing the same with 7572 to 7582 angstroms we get 0.0047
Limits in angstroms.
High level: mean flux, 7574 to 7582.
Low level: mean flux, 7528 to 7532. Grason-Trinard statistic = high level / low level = 1.00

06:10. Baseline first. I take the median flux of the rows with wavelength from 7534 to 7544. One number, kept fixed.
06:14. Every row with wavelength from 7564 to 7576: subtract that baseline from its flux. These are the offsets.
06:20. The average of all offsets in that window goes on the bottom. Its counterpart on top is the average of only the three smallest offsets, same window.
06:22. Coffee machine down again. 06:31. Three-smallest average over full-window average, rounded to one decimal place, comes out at 1.5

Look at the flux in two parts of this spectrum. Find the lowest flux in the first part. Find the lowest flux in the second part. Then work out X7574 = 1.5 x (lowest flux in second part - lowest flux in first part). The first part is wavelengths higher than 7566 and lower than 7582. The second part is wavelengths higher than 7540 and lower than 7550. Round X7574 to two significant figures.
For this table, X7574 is 0.015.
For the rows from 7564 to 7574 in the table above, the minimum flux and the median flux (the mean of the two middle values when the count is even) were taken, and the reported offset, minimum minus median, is -0.0100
